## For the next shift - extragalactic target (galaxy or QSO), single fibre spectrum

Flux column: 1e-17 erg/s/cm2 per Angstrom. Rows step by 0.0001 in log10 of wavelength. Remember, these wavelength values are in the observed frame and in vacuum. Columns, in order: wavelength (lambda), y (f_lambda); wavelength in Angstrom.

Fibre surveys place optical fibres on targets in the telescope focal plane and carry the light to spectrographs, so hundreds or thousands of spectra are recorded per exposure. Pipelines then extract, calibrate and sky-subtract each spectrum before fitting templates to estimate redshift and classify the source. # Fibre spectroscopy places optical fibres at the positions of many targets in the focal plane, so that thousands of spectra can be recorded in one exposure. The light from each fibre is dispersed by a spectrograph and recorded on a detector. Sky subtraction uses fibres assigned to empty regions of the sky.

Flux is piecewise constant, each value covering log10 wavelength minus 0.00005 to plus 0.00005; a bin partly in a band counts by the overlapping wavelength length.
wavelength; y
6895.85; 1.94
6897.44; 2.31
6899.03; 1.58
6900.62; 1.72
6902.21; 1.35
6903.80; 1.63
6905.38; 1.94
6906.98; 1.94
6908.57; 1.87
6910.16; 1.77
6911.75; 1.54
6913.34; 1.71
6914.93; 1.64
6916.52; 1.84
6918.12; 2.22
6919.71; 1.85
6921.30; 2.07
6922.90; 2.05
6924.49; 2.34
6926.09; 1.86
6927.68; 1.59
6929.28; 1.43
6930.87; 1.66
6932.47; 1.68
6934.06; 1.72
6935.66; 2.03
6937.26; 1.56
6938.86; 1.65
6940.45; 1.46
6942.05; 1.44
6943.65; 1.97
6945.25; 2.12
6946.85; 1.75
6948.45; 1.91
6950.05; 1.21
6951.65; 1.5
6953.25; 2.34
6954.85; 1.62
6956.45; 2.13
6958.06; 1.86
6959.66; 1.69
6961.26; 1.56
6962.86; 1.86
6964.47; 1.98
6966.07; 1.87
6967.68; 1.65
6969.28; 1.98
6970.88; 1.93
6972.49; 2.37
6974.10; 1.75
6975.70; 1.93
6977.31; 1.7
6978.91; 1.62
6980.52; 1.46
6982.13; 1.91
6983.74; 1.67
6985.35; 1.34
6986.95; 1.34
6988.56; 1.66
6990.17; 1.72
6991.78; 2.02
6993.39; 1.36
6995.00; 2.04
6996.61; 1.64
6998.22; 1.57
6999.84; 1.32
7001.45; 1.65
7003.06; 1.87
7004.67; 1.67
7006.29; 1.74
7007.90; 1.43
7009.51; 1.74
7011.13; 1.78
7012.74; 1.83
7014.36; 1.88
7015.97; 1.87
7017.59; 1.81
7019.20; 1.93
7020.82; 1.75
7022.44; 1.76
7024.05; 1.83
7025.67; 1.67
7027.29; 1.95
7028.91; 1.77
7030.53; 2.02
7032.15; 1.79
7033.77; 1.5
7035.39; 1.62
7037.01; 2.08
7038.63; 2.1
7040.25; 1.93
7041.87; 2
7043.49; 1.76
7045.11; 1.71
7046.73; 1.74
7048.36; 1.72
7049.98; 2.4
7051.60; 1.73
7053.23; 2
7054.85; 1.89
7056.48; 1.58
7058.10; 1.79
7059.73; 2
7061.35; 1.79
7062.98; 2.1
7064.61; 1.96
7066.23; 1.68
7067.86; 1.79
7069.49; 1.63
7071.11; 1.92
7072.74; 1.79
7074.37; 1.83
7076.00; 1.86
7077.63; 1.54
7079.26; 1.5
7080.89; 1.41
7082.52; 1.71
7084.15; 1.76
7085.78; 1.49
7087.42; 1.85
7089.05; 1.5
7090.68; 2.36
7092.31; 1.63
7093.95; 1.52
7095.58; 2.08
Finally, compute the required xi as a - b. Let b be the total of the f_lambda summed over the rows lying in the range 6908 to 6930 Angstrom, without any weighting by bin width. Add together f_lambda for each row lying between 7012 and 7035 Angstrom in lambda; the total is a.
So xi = -0.4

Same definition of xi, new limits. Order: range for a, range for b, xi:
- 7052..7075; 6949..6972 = 0.6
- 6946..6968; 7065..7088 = 1.2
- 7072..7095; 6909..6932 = -1.8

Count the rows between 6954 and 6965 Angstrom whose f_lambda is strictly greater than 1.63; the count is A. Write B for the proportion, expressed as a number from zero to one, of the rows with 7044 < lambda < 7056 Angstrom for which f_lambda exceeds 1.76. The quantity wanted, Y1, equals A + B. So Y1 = 5.4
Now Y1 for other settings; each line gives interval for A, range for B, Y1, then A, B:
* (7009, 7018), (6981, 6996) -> 6.3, 6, 0.33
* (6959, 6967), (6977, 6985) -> 4.2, 4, 0.20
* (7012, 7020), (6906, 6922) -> 5.7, 5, 0.70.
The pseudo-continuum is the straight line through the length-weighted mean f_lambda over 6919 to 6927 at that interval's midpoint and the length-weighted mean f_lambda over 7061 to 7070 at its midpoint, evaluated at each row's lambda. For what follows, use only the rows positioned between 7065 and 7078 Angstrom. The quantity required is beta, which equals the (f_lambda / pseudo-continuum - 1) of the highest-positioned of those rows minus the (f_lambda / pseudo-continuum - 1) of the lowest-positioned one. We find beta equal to -0.07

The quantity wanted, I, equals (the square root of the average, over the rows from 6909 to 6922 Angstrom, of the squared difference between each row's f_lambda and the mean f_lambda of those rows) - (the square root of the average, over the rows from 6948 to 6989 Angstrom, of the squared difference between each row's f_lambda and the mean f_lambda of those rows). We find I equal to -0.069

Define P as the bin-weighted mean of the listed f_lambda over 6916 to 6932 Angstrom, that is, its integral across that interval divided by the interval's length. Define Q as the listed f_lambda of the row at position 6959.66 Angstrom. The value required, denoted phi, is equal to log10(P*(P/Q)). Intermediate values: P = 1.89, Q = 1.69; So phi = 0.324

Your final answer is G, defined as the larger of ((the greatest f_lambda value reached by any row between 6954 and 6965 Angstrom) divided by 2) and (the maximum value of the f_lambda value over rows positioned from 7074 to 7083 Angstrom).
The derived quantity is 1.86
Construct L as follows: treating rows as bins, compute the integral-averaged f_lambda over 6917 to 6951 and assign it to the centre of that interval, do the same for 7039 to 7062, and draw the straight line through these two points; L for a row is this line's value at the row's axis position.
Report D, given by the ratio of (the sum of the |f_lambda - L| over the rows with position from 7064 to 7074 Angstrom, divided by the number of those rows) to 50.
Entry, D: 0.0025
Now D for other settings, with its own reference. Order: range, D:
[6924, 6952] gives 0.0048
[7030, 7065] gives 0.0034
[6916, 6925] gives 0.0057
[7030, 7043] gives 0.0037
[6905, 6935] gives 0.0037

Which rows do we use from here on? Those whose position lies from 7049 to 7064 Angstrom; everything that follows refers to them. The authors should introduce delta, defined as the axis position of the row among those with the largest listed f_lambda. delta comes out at 7049.98 Angstrom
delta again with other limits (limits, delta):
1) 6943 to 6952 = 6945.25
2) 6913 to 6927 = 6924.49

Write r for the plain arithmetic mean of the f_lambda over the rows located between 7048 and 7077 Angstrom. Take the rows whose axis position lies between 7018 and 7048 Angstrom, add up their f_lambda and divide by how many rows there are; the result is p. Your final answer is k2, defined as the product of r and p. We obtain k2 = 3.4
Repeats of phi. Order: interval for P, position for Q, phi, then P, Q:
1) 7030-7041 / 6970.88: 0.253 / 1.86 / 1.93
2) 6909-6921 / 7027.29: 0.226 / 1.81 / 1.95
